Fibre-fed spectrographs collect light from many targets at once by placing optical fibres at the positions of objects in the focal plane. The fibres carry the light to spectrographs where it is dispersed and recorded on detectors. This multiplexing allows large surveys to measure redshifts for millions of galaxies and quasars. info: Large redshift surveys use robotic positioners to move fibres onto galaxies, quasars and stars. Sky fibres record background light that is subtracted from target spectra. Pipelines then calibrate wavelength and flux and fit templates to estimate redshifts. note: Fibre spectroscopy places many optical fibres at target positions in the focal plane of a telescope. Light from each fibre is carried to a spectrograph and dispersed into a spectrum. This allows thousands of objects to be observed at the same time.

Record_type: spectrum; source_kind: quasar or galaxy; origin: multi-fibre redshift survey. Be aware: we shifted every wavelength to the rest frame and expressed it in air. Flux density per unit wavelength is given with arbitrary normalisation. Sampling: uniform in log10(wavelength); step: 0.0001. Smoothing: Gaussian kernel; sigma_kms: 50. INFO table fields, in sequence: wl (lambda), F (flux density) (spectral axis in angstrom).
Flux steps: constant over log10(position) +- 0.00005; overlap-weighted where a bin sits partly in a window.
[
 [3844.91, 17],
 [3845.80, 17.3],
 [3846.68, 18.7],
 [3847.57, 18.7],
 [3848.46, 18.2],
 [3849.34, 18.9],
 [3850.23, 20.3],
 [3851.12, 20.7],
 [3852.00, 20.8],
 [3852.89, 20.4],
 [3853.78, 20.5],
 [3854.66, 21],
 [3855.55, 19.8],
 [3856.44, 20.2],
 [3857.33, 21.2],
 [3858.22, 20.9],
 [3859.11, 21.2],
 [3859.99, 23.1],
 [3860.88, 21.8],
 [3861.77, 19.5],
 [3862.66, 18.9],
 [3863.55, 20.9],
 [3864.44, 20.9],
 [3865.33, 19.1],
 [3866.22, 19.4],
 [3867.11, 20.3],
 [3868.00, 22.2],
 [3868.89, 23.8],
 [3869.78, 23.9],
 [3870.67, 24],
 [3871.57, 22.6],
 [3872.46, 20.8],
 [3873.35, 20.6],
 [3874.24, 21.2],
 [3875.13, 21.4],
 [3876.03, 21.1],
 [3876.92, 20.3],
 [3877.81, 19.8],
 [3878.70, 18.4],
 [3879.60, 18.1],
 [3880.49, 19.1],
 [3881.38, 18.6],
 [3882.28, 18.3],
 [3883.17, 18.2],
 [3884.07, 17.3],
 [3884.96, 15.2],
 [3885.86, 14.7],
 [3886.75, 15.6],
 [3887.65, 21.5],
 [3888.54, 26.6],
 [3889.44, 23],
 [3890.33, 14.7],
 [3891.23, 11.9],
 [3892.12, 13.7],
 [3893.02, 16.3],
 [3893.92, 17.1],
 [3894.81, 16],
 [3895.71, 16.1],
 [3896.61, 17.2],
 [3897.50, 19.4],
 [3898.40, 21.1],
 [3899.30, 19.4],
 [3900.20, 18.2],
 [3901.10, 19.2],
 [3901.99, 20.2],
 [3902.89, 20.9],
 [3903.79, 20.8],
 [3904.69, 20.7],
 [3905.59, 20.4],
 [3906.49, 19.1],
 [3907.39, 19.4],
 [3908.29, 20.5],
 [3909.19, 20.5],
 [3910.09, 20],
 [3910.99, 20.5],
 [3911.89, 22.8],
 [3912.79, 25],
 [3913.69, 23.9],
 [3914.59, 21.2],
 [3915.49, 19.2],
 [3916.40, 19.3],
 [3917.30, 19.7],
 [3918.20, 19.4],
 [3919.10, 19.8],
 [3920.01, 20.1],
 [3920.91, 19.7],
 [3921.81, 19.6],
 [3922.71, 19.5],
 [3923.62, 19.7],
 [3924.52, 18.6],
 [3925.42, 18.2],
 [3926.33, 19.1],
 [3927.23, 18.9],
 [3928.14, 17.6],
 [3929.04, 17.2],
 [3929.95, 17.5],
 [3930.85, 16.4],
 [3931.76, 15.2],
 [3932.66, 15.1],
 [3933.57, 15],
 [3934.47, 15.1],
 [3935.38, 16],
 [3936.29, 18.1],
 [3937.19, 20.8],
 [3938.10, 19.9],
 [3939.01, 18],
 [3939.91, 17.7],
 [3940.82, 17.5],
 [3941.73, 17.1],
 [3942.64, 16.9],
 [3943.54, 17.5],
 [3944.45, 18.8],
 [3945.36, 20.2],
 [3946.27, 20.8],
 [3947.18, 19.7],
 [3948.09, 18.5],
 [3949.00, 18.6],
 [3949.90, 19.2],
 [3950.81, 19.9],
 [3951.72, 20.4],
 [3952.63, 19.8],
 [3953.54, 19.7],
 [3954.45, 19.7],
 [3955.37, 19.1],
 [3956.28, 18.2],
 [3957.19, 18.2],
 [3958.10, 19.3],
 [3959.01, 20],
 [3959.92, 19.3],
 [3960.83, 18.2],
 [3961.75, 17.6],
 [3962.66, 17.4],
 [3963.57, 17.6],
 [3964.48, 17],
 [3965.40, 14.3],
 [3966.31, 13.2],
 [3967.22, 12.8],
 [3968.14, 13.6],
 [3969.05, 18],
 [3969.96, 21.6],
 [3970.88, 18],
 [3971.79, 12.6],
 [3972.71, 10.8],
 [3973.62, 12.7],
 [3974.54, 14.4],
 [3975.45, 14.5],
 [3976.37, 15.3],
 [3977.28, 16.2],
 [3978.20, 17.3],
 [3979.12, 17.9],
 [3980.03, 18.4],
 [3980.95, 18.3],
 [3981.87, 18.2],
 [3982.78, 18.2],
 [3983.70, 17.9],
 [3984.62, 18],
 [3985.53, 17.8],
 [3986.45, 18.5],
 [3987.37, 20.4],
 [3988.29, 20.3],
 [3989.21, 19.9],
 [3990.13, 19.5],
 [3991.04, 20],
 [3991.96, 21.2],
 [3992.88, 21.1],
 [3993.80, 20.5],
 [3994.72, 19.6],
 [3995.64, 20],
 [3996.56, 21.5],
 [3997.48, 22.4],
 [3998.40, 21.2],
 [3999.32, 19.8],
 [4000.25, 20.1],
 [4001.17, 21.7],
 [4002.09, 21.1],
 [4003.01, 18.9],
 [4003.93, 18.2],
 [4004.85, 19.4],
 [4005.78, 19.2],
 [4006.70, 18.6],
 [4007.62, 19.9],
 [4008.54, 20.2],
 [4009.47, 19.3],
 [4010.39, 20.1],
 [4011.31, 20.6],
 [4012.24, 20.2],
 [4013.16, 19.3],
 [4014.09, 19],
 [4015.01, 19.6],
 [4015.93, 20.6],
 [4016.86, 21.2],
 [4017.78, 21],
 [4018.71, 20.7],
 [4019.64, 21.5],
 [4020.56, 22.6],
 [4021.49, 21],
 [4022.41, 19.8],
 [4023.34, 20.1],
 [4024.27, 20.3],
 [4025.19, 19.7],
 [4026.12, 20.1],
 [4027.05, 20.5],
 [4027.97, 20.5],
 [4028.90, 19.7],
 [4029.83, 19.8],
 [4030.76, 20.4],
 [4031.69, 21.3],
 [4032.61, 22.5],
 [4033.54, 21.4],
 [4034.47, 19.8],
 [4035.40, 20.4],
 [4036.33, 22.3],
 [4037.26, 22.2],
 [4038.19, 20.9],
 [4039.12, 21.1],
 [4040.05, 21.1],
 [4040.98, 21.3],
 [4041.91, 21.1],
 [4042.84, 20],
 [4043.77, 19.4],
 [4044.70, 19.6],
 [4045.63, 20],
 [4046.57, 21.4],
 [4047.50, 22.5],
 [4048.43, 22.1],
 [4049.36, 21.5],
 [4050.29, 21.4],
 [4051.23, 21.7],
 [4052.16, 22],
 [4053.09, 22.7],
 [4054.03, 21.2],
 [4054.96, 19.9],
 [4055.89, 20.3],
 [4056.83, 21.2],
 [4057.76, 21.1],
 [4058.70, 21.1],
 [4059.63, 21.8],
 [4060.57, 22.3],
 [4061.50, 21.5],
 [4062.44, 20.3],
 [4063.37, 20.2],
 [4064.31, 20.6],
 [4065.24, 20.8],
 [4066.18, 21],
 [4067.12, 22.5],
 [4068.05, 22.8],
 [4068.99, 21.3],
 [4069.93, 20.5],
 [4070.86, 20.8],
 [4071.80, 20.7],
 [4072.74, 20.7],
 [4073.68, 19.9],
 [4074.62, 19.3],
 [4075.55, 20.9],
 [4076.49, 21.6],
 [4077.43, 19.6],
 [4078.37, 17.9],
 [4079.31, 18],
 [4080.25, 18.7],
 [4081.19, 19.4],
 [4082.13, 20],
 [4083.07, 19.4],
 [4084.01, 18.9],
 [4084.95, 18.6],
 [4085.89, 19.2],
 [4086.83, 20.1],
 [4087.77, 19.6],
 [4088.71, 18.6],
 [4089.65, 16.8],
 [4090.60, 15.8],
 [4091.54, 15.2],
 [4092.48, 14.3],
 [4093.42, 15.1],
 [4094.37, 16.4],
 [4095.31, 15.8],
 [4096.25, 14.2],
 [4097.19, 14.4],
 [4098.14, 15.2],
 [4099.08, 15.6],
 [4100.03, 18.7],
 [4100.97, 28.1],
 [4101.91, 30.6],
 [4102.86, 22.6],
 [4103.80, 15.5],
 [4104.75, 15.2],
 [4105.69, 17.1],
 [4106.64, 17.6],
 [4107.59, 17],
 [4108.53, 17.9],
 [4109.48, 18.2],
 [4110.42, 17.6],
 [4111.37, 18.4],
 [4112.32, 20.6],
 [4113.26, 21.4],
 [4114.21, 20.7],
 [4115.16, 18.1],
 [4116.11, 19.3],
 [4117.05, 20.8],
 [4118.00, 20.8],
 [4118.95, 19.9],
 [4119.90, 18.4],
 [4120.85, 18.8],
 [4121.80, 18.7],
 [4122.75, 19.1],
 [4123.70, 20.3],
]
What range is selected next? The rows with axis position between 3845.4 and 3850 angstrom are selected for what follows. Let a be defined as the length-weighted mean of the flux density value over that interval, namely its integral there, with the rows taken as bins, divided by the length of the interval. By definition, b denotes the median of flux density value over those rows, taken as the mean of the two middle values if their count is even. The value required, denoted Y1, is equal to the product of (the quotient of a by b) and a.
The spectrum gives 18.2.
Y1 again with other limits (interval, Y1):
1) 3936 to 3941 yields 19.5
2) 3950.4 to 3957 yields 19.2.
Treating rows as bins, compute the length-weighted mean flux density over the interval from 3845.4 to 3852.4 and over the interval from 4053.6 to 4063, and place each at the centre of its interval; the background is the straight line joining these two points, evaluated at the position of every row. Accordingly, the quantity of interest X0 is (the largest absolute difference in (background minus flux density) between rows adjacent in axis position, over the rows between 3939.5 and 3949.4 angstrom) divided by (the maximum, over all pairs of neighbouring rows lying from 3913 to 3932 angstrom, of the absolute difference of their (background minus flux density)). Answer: 0.51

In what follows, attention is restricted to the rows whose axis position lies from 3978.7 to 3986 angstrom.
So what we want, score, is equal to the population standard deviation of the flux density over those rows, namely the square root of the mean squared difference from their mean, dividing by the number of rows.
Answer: 0.2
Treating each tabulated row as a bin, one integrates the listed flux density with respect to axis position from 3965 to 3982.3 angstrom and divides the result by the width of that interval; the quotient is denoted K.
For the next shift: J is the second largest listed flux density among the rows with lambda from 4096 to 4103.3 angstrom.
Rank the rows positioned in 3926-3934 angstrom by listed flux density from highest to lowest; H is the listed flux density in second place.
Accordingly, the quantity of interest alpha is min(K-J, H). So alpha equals -12.4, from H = 18.9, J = 28.1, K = 15.7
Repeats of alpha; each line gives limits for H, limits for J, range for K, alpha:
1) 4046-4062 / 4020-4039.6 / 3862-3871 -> -1.2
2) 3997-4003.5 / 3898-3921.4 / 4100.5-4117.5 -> -4.1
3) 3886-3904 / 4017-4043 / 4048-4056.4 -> -1.1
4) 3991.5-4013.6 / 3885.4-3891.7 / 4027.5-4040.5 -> -2.0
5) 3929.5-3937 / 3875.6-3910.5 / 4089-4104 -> -5.2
